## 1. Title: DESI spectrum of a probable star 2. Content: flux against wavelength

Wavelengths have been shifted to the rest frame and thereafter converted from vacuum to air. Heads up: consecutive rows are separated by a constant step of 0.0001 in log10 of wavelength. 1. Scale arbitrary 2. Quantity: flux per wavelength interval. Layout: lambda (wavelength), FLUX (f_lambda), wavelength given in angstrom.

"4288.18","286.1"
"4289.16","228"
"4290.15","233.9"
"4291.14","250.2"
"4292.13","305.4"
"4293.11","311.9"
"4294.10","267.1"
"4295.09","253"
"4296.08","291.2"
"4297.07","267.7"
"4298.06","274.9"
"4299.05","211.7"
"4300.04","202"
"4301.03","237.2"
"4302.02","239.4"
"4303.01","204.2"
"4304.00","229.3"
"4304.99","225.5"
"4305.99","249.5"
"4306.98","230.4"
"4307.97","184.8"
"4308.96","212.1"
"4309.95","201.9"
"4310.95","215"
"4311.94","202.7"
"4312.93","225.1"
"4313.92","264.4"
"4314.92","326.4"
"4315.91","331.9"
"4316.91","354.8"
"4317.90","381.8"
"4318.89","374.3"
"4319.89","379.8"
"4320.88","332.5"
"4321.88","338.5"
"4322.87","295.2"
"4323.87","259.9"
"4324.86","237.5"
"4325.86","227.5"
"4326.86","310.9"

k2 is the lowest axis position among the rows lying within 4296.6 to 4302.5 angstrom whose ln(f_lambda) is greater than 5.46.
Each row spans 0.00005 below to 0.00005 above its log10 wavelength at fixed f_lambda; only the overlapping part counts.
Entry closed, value 4297.07 angstrom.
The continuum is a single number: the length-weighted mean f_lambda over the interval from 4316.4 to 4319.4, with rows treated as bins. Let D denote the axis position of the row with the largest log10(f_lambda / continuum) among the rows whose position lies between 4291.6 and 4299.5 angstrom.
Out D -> 4293.11 angstrom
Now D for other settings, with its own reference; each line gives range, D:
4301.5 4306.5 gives 4305.99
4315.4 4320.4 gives 4317.90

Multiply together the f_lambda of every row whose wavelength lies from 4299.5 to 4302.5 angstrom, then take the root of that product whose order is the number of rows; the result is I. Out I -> 226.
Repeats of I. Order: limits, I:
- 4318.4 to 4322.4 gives 356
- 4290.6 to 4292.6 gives 276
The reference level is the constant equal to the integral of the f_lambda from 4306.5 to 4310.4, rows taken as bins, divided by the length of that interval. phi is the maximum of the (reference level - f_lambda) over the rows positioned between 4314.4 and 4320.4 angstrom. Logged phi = -119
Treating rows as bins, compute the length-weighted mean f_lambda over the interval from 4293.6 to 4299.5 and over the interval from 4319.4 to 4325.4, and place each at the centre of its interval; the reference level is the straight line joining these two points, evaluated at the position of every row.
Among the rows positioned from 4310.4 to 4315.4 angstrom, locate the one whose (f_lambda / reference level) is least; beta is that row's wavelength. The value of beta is 4311.94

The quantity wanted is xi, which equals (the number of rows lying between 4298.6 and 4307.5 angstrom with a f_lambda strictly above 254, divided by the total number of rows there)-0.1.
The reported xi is -0.1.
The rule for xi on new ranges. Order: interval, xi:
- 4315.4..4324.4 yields 0.9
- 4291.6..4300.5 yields 0.6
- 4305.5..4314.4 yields 0.0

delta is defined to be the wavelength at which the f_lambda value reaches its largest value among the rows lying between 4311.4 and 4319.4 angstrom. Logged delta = 4317.90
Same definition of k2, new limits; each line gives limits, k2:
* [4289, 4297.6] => 4291.14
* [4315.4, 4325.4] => 4315.91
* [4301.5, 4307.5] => 4302.02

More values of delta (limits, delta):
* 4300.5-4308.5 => 4305.99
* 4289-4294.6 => 4293.11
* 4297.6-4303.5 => 4298.06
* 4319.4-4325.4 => 4319.89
